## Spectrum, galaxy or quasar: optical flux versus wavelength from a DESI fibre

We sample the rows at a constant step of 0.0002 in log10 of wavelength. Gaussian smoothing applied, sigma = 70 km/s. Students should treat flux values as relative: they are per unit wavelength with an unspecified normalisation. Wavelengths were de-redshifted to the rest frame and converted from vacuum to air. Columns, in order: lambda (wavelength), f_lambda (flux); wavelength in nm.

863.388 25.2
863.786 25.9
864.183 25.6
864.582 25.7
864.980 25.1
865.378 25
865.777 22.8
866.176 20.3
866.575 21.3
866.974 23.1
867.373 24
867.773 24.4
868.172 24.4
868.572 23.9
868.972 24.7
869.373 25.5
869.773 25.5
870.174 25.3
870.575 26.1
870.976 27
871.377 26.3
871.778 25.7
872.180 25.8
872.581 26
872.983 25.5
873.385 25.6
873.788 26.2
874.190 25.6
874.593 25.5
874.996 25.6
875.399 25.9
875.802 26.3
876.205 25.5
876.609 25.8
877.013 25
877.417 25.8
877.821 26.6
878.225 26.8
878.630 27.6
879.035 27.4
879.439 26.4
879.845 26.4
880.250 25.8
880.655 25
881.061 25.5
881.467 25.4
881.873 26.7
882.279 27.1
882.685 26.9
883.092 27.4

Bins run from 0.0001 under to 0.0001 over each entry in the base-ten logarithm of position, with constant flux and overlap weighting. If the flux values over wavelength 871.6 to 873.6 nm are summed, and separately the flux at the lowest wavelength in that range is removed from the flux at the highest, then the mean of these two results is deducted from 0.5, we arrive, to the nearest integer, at -64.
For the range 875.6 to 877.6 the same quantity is -63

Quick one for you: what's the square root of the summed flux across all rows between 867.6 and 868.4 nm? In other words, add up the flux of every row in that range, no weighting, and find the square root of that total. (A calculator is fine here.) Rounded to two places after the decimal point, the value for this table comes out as 6.99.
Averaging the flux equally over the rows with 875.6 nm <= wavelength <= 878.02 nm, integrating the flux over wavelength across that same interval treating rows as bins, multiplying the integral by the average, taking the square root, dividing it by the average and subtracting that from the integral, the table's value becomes 61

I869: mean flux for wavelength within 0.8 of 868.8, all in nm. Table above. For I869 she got 24.6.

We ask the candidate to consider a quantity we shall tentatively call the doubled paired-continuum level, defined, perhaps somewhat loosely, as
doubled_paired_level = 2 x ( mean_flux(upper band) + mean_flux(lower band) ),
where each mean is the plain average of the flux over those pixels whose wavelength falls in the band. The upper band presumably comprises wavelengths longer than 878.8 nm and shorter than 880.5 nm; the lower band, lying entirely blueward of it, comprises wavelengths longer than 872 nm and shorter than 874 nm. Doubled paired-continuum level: 105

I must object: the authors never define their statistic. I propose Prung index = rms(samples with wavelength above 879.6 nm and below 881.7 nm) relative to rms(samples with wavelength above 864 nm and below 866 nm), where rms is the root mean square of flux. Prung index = 1.03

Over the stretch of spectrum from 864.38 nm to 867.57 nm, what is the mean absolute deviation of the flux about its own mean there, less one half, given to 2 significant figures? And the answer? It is 1.0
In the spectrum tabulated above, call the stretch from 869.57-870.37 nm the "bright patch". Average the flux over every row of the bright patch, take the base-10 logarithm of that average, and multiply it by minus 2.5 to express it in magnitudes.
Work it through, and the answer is -3.51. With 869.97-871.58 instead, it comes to -3.54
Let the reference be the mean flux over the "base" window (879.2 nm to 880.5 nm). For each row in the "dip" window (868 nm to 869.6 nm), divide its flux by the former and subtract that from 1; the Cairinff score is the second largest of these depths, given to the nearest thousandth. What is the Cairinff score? 0.069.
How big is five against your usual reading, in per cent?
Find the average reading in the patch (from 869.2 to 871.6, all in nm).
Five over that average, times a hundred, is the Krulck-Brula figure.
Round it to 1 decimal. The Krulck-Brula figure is 19.3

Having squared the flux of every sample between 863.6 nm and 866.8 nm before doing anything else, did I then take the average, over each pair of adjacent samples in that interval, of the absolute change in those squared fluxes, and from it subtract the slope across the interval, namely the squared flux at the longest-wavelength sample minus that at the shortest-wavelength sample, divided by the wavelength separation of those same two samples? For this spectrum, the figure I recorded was 122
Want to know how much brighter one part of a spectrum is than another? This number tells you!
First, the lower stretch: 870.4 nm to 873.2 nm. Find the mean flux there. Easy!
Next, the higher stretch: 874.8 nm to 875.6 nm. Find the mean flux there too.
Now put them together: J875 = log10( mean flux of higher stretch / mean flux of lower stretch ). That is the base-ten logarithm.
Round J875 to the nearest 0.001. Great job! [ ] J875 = -0.005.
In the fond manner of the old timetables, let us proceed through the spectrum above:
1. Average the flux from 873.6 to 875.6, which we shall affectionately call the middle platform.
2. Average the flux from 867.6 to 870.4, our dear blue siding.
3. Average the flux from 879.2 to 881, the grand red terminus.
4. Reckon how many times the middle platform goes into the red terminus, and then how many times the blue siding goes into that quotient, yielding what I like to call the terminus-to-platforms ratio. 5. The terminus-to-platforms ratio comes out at 0.0405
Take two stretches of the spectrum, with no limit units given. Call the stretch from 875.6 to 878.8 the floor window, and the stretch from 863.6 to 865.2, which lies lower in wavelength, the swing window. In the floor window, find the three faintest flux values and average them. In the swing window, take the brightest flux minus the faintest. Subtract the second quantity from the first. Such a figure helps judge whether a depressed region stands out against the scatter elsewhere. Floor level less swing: 24.6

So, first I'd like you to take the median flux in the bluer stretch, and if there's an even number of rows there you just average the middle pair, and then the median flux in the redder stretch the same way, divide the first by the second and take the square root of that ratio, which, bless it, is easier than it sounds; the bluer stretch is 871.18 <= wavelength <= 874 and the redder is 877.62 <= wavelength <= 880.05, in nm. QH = 0.98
